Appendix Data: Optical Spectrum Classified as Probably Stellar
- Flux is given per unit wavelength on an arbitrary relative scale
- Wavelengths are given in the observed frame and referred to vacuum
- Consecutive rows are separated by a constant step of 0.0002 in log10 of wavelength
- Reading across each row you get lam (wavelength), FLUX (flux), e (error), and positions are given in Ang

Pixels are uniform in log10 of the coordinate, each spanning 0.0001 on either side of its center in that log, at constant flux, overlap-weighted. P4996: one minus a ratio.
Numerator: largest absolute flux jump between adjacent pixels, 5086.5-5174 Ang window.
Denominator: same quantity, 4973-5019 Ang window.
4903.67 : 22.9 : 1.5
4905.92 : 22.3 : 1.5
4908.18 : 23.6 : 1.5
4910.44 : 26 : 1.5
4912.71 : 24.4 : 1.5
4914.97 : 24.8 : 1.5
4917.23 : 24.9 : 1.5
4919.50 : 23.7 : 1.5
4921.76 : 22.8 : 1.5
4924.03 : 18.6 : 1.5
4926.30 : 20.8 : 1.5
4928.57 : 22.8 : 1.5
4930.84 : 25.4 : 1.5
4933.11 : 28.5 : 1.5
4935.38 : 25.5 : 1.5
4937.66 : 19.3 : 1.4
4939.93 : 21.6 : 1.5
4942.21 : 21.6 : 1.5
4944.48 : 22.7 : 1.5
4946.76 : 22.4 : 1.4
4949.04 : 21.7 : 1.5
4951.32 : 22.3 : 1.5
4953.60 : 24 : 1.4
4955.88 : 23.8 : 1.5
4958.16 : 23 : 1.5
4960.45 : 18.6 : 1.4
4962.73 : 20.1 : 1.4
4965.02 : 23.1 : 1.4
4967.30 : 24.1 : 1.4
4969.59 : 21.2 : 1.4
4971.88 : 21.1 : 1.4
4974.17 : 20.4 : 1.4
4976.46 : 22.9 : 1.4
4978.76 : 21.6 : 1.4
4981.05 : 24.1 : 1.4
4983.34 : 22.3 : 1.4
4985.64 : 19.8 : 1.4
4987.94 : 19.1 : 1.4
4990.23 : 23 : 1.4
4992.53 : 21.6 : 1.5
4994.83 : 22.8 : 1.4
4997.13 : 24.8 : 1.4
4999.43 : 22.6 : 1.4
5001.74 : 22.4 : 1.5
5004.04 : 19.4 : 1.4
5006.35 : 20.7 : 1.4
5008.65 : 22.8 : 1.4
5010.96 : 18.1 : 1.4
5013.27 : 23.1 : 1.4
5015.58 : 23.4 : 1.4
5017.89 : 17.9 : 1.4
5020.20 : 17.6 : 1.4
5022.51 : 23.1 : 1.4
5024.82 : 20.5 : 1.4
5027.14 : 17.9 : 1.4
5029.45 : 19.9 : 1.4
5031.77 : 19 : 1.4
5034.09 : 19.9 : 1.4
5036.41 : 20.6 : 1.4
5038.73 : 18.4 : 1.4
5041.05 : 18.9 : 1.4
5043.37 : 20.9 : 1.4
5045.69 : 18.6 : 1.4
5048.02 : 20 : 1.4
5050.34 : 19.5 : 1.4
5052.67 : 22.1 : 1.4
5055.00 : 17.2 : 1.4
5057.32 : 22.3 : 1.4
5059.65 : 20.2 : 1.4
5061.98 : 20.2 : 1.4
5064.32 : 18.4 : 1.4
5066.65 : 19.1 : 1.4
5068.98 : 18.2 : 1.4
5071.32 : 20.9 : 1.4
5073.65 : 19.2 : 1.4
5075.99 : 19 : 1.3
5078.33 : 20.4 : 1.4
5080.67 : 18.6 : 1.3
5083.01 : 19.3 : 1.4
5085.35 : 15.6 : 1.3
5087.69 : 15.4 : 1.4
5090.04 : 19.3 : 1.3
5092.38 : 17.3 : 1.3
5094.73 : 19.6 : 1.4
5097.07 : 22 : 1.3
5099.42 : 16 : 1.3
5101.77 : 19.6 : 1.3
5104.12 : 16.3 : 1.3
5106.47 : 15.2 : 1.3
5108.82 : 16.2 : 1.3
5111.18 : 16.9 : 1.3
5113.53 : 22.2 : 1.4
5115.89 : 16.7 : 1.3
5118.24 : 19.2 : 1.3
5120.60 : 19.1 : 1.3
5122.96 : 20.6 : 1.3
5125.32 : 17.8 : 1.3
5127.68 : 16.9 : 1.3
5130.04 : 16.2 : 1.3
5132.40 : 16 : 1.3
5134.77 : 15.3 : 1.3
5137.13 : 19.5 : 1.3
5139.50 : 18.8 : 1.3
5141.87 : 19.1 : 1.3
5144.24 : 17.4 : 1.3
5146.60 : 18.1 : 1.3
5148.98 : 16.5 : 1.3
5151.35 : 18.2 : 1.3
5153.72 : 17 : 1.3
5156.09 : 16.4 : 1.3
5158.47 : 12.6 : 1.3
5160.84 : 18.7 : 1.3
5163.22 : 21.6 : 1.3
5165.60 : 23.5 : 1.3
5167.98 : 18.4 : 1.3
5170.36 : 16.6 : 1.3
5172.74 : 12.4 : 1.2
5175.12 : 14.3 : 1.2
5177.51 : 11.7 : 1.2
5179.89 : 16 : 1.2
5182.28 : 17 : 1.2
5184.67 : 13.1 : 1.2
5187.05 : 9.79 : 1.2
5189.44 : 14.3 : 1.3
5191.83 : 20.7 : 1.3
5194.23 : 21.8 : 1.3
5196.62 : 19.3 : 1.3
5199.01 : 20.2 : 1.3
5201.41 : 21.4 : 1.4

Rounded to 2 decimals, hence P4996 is -0.11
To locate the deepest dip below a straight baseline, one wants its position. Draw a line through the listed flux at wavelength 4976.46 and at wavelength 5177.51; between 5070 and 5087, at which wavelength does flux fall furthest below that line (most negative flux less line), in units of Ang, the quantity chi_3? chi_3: 5085.35 Ang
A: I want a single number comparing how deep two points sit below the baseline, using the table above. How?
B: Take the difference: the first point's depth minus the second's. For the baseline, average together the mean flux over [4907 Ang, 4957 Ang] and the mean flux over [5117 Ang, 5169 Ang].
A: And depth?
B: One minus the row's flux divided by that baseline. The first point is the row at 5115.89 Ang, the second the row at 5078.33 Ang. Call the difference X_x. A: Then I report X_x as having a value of 0.18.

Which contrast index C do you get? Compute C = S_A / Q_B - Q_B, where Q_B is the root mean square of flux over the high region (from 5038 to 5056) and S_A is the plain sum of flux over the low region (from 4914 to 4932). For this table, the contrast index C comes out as -10.1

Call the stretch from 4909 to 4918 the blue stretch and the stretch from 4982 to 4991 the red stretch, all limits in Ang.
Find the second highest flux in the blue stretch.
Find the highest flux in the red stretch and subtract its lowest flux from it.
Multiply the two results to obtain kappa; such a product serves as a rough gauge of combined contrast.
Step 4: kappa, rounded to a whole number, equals 97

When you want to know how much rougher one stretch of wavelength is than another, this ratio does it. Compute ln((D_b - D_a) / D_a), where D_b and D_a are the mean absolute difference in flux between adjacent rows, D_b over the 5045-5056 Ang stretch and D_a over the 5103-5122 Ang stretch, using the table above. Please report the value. -4.2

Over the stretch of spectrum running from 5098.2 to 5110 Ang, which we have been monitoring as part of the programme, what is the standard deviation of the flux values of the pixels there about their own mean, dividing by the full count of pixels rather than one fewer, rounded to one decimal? 1.5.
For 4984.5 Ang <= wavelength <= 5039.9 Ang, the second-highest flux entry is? 23.4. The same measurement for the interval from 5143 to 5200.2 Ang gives 21.8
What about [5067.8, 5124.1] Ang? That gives 22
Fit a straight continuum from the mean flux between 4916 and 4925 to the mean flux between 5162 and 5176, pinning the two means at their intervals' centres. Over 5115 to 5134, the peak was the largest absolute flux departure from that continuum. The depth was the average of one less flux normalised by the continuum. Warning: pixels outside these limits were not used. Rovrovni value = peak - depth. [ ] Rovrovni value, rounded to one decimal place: 2.5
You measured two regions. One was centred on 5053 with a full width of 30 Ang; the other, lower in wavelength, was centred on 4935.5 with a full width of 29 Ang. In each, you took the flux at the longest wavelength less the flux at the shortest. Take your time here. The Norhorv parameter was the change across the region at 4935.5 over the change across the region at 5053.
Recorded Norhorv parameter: -1.6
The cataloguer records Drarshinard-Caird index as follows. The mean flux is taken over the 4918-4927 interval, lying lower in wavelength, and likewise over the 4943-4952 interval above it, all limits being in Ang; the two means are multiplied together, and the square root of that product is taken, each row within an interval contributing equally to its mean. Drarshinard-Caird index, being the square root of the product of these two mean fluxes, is 21.9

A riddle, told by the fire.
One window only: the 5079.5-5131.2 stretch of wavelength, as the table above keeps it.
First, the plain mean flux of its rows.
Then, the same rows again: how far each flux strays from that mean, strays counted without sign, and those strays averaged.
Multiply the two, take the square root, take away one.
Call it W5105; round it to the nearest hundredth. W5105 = 4.65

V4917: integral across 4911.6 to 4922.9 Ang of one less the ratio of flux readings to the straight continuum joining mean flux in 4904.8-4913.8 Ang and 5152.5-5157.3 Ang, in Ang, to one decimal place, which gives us -0.1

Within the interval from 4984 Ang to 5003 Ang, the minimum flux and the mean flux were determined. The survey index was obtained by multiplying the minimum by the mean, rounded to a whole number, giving 420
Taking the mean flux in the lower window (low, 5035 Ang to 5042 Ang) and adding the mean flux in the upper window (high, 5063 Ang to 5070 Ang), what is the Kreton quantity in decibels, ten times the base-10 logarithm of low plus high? 15.8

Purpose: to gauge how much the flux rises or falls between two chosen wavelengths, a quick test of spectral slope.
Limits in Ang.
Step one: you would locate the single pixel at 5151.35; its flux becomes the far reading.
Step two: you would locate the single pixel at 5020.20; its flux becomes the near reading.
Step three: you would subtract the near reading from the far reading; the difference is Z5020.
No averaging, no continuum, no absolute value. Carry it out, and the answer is 0.6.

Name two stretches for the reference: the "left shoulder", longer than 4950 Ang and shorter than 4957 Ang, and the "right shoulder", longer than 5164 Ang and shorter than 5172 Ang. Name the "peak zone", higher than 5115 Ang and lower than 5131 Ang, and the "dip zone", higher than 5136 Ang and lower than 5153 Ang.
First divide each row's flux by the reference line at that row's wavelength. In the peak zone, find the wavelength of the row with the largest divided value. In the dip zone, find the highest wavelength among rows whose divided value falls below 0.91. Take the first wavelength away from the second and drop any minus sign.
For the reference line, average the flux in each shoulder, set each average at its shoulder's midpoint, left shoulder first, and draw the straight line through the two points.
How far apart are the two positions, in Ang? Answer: 26.0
